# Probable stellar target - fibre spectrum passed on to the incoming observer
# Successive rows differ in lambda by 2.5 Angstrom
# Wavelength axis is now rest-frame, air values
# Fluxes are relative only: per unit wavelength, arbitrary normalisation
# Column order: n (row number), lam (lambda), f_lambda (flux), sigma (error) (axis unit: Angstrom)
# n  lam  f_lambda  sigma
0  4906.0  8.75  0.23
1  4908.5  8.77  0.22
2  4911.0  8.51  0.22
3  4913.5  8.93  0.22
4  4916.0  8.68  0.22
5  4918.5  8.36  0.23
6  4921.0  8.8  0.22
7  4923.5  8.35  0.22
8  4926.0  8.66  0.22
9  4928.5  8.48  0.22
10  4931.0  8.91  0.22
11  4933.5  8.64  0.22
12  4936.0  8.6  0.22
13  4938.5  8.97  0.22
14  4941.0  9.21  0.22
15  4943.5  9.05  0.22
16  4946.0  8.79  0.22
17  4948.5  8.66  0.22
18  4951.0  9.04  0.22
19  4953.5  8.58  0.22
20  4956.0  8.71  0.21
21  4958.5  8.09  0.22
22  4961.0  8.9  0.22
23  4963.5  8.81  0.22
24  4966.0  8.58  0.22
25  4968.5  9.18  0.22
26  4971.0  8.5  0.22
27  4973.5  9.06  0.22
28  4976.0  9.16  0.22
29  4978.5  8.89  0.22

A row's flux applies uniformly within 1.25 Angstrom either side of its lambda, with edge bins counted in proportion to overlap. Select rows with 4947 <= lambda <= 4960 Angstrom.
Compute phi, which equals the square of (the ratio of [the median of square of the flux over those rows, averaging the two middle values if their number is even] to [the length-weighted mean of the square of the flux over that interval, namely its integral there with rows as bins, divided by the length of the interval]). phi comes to 1.01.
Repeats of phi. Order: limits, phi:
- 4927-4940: 0.96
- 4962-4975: 0.99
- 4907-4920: 1.01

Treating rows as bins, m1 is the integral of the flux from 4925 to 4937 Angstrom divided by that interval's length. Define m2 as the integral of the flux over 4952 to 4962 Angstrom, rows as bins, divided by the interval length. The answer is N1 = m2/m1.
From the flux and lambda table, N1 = 0.99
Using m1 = 8.66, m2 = 8.57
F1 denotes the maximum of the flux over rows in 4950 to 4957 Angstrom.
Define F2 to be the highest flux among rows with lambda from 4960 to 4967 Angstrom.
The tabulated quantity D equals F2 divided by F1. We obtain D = 0.98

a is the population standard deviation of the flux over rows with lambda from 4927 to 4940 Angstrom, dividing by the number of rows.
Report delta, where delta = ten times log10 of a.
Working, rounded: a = 0.188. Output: -7.25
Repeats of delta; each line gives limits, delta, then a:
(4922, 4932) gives -6.78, 0.210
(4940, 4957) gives -6.59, 0.219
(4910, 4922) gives -6.93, 0.203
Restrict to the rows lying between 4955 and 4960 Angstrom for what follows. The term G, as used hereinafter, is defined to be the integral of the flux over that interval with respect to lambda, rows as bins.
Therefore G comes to 42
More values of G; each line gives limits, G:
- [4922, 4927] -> 43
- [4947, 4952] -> 44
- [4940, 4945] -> 46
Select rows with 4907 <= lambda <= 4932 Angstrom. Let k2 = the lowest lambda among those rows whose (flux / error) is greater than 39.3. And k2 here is 4908.5 Angstrom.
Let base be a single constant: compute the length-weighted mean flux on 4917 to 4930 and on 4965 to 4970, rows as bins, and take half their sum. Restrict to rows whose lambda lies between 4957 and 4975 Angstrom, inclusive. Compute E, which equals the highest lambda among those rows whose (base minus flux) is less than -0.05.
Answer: 4973.5 Angstrom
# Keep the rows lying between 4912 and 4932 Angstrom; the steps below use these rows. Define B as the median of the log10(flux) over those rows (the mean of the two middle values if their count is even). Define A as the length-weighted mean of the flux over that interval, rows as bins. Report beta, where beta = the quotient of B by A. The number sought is 0.109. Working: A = 8.64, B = 0.938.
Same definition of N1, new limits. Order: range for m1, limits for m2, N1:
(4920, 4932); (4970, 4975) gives 1.02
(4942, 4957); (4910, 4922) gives 0.98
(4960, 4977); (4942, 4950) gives 1.00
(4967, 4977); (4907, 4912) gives 0.97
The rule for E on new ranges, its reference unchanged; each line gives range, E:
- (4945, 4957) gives 4951.0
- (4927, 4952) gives 4951.0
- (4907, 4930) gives 4921.0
